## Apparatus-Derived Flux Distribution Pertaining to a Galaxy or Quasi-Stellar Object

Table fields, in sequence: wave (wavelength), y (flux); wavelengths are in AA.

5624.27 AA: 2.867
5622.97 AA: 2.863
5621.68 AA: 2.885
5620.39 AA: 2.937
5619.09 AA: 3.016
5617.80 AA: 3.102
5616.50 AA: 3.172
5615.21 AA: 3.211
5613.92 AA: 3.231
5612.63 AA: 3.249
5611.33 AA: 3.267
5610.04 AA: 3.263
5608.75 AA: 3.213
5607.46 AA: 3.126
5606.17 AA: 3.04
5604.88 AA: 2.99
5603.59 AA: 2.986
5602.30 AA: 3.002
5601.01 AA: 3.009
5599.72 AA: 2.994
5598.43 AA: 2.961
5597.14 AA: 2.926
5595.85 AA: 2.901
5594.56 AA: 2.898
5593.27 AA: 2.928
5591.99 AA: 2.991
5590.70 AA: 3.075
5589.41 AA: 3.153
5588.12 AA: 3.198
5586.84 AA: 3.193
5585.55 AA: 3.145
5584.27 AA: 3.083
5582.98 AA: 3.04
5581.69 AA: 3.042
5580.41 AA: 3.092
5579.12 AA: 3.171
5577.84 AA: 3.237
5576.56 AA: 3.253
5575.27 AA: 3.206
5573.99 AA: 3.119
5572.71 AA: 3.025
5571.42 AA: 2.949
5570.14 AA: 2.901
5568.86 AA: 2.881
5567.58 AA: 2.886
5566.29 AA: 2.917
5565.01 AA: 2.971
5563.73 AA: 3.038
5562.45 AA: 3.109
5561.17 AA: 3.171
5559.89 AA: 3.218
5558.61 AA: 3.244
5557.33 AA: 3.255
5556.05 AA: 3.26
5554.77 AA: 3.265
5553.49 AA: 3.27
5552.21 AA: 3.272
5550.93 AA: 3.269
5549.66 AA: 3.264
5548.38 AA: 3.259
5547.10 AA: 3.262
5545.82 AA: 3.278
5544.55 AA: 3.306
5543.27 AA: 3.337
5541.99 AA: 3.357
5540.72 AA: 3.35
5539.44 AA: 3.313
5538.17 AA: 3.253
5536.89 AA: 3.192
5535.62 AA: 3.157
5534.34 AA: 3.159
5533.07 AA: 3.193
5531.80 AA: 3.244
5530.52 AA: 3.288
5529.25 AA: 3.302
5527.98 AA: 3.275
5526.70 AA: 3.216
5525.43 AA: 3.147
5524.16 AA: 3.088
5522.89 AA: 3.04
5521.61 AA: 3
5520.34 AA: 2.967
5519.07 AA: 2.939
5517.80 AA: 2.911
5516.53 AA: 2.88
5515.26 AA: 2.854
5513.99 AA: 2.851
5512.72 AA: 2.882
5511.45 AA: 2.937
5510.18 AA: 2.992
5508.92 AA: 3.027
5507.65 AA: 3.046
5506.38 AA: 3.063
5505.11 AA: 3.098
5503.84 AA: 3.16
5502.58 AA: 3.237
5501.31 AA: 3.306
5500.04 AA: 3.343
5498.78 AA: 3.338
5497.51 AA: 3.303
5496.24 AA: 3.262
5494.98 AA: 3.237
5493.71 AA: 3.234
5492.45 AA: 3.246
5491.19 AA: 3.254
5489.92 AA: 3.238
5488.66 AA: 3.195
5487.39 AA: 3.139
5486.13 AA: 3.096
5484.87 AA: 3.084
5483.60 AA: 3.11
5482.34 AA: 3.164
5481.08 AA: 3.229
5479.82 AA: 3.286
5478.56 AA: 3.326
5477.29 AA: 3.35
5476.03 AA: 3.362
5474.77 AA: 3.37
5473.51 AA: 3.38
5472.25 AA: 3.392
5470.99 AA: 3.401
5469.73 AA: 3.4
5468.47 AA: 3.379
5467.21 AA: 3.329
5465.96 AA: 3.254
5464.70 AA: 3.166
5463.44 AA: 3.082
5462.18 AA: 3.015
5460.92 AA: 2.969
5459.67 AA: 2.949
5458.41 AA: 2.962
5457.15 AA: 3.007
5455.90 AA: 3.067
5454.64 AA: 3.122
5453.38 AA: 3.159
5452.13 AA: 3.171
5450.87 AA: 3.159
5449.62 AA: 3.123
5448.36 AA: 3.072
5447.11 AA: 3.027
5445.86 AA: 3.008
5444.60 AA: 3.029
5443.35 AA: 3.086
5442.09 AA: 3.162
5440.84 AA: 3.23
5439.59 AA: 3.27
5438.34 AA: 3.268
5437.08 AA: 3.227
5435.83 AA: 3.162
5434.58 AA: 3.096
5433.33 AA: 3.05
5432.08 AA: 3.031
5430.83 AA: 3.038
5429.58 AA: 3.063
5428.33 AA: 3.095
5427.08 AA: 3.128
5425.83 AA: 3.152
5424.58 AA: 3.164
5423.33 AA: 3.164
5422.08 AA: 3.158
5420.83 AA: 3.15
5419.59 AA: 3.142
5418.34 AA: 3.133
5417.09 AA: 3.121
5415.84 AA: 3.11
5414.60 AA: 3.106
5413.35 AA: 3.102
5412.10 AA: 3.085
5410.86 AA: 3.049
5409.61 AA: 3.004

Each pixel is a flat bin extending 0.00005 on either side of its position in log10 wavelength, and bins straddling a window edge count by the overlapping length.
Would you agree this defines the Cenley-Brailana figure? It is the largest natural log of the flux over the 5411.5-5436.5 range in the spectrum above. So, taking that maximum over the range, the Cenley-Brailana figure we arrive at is 1.15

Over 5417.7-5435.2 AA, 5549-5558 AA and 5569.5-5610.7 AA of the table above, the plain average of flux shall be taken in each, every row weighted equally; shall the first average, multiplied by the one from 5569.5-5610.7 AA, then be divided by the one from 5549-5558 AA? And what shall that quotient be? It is 2.92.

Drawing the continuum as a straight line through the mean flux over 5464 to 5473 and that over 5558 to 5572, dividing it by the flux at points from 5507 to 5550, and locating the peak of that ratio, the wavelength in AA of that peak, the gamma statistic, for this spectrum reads 5513.99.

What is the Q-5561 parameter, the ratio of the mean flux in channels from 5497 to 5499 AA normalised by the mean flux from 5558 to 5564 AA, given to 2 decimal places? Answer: 1.05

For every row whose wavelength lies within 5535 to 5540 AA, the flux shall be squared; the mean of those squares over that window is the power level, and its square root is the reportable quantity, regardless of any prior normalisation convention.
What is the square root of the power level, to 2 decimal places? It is 3.23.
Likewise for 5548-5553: 3.27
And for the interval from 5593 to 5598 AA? 2.91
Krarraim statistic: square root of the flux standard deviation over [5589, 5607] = 0.26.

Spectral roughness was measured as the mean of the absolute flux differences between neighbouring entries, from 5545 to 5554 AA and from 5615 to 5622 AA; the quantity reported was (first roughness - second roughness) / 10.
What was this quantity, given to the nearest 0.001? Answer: -0.006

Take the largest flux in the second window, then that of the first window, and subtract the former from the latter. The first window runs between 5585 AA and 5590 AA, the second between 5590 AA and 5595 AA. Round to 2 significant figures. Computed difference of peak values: 0.12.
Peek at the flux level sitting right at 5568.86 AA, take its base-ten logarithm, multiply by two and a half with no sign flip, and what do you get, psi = 1.15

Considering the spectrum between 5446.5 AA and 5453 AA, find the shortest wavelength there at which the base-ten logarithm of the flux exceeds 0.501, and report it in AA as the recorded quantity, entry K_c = 5452.13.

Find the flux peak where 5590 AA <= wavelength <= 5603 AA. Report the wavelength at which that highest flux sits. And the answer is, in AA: 5590.70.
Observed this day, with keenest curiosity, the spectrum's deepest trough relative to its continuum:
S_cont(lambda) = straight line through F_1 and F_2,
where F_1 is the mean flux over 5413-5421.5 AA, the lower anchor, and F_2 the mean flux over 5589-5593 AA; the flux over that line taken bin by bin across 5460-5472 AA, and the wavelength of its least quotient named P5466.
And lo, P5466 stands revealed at 5460.92 AA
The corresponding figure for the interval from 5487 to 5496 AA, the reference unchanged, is 5487.39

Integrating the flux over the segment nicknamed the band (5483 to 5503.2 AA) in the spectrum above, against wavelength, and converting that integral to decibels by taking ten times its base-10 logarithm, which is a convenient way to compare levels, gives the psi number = 18.1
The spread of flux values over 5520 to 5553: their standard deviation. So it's 0.10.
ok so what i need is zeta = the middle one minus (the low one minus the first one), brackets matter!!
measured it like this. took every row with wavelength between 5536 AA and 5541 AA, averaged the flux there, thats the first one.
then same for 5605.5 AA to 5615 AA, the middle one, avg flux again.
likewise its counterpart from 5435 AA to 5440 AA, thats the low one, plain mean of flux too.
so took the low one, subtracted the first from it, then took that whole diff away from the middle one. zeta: 3.24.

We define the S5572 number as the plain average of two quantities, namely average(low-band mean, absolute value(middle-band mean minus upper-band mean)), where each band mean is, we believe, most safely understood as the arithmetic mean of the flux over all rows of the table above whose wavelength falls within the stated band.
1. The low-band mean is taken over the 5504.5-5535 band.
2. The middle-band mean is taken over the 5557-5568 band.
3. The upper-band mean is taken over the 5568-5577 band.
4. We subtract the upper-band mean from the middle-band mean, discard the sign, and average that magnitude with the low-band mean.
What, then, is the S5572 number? 1.55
